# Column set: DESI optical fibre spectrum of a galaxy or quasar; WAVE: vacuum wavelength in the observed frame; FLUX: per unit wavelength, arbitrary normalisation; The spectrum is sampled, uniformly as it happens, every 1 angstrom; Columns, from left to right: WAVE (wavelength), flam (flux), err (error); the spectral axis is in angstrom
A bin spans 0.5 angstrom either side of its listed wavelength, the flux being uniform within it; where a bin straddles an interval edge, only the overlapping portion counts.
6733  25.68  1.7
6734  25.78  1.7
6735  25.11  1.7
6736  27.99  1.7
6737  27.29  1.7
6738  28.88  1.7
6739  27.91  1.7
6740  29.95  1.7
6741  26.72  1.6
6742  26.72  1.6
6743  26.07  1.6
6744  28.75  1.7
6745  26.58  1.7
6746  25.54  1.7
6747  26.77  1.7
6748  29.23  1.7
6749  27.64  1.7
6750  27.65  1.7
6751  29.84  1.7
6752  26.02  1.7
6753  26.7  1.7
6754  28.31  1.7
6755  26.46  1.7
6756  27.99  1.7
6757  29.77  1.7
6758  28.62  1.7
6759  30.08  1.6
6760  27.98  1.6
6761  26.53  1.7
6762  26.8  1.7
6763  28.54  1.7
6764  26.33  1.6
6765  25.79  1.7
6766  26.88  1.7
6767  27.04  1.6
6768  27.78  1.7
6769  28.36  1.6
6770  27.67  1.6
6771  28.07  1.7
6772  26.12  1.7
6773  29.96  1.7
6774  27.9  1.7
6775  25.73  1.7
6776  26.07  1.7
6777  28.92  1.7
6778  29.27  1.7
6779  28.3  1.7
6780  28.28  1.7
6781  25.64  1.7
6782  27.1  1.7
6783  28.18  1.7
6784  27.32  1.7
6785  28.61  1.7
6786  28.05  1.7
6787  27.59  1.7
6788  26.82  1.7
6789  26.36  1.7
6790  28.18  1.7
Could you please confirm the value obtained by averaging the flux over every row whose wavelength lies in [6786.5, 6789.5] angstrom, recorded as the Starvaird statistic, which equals 26.92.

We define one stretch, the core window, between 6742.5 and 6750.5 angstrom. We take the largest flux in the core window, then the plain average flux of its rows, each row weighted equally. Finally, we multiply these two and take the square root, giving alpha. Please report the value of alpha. 28.2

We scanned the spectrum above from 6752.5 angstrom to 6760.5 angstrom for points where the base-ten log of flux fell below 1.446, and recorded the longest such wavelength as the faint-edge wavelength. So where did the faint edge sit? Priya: 6755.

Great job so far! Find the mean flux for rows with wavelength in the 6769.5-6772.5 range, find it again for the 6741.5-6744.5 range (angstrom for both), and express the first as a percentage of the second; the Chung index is 100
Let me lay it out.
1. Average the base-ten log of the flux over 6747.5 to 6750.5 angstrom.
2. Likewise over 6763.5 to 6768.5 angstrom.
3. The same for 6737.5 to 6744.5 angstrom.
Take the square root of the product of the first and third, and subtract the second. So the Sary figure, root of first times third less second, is 0.020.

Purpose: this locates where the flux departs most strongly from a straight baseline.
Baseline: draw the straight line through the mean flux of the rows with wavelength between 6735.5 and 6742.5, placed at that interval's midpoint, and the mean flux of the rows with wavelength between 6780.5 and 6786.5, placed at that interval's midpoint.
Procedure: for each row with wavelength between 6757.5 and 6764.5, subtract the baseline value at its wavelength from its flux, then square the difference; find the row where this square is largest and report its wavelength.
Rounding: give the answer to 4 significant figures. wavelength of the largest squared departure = 6759 angstrom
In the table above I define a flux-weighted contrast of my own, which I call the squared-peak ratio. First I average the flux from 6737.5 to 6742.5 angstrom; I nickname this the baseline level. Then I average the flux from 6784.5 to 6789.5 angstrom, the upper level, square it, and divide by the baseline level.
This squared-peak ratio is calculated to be 26.9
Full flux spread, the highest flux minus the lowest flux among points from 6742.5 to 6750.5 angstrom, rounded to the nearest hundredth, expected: 3.69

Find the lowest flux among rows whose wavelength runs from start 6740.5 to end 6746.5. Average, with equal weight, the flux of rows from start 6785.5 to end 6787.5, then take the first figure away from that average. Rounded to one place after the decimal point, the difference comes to 2.3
